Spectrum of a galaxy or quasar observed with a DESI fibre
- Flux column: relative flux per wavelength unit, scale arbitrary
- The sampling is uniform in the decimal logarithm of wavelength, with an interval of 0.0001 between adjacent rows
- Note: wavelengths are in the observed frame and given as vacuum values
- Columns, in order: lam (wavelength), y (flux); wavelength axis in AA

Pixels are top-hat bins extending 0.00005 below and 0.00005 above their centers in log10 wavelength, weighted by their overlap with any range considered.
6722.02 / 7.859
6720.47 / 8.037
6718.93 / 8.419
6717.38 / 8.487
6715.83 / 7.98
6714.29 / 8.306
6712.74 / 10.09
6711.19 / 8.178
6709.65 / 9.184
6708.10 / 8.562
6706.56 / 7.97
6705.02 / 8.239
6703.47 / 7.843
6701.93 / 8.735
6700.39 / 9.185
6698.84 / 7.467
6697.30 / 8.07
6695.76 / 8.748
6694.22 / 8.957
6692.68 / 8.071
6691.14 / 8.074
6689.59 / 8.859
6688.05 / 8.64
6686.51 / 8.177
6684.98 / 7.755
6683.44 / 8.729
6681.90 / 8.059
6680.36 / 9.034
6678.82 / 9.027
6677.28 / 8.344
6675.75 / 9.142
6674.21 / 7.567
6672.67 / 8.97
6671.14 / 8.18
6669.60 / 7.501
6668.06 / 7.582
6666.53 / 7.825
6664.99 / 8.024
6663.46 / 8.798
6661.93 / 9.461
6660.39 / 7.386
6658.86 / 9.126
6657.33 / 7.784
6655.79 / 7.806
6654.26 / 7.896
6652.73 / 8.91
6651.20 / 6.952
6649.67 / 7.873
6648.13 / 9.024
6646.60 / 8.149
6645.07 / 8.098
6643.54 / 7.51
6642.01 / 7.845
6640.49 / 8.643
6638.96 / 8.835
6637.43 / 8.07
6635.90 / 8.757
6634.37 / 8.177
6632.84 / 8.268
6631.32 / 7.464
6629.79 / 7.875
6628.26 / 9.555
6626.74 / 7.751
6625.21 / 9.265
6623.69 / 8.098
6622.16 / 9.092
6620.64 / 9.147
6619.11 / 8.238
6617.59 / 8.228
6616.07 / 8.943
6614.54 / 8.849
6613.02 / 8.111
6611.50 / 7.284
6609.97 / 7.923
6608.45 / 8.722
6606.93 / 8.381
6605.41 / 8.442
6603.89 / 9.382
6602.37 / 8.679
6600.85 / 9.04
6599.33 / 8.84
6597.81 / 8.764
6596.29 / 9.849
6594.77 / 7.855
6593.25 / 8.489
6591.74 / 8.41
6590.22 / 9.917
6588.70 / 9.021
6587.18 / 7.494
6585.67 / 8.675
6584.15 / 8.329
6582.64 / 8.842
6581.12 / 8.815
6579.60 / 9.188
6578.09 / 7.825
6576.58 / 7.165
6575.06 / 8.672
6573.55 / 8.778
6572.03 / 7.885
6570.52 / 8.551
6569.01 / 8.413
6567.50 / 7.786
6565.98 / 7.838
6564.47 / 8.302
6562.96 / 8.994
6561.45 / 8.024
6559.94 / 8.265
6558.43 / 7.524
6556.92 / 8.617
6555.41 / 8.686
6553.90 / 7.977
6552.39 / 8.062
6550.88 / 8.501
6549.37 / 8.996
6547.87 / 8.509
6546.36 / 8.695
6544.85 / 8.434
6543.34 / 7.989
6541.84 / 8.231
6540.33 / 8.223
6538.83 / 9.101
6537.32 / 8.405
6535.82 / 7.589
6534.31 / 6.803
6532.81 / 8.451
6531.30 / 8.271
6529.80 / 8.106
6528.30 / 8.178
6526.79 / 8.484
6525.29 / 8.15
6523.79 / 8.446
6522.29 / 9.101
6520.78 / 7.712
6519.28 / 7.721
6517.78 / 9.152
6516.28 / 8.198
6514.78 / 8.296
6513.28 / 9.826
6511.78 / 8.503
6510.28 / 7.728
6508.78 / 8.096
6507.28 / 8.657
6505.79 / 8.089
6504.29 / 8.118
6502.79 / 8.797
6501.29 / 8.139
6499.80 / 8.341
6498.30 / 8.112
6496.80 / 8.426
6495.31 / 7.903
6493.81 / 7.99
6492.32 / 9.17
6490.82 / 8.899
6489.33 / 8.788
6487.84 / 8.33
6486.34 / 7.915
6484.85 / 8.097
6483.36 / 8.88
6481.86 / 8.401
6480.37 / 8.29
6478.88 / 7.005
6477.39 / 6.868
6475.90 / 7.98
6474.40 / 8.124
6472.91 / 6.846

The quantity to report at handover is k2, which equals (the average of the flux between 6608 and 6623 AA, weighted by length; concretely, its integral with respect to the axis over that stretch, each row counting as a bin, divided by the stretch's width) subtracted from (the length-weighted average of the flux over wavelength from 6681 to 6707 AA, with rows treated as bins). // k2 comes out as -0.1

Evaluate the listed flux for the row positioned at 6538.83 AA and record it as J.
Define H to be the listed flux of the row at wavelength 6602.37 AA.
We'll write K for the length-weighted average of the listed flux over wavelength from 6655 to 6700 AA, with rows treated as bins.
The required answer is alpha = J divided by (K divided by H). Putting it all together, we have 9.5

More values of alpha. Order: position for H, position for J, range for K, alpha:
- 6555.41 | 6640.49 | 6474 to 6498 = 9.2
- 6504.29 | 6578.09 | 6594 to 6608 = 7.2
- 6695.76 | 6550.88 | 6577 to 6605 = 8.5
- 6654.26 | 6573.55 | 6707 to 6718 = 8.0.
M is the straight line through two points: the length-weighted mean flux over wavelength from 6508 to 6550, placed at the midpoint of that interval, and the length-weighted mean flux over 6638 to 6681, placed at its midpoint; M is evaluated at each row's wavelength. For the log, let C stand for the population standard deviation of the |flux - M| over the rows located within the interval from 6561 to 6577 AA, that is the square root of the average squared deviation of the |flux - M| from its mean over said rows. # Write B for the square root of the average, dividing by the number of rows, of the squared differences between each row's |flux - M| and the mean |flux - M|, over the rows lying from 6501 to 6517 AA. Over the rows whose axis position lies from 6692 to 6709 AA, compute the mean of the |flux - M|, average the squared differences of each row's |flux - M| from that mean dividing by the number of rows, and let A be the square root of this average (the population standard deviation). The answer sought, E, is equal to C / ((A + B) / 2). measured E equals 0.88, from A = 0.276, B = 0.38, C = 0.290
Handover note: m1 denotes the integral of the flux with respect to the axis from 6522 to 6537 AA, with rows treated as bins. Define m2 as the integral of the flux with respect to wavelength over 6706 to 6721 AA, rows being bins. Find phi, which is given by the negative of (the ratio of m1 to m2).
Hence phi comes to -0.95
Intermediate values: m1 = 122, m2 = 128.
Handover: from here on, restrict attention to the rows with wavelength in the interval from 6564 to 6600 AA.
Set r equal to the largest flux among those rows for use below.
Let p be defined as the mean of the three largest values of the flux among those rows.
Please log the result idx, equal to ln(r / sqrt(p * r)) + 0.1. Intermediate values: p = 9.65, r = 9.917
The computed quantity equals 0.114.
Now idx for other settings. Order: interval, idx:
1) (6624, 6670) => 0.107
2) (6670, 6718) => 0.131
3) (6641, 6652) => 0.134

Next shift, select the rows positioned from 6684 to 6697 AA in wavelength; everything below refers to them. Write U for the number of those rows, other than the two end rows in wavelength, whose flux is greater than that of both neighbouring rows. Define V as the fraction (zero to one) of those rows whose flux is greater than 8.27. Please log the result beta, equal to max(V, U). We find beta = 2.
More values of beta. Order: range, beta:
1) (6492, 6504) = 2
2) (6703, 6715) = 3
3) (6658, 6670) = 1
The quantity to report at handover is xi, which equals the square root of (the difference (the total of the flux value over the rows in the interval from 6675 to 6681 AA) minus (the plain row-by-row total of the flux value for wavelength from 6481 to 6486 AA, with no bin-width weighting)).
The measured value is 3.2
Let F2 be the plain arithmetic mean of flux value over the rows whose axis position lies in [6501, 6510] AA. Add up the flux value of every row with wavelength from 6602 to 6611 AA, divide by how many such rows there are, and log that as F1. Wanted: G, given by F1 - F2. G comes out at 0.3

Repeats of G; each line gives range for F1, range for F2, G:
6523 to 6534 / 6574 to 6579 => 0.4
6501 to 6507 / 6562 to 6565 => -0.4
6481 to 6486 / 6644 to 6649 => 0.0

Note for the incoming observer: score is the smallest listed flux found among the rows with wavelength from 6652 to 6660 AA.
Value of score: 7.784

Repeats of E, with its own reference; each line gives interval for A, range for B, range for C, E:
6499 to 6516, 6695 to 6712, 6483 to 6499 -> 0.60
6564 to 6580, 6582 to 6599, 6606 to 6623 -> 0.81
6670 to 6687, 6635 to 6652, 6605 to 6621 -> 1.01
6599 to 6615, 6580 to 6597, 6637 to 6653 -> 0.80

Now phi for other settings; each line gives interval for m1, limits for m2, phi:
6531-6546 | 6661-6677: -0.92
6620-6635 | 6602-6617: -1.00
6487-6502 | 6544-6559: -1.00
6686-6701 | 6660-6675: -1.03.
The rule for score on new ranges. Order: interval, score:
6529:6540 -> 6.803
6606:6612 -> 7.284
